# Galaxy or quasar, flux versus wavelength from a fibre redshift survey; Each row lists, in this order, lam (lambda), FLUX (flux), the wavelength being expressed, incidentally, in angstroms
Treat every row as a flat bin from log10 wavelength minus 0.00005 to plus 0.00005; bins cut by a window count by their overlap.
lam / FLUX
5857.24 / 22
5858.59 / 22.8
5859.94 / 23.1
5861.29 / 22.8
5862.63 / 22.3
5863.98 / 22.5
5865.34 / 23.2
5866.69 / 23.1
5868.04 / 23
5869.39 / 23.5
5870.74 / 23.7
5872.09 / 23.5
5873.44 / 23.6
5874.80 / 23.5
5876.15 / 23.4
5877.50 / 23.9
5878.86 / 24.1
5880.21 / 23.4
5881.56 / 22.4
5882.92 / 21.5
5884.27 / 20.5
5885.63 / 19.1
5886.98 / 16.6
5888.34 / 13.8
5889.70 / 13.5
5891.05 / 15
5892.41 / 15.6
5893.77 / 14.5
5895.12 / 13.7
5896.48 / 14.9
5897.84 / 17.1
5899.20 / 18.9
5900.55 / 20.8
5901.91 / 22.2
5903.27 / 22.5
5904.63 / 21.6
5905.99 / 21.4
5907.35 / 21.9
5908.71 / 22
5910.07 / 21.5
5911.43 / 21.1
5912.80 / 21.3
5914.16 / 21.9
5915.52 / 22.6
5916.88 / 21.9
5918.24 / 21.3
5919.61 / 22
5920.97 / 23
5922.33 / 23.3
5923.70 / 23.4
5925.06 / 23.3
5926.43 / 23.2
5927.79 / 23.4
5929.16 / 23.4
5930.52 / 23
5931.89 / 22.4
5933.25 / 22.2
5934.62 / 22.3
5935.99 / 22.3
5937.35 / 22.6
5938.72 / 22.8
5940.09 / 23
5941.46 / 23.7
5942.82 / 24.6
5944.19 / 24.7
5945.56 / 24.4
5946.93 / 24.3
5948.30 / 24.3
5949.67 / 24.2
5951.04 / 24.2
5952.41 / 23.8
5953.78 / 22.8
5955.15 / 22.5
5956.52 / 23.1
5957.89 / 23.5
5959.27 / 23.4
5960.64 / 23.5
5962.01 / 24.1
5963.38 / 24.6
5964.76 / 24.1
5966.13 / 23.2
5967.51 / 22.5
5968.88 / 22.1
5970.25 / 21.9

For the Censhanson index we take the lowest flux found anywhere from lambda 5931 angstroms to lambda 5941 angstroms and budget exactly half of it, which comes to 11.1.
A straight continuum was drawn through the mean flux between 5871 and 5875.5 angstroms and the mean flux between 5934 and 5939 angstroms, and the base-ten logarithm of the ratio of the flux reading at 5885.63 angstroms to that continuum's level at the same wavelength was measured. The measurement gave -0.09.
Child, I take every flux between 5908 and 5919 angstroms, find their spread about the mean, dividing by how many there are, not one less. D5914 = 0.46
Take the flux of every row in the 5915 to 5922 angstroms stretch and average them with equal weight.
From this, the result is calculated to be 22.2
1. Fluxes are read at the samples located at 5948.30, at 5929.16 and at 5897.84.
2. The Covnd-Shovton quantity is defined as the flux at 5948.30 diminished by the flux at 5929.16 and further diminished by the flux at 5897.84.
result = -16.2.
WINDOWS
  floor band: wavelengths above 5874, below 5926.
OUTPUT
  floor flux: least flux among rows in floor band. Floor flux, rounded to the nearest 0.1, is 13.5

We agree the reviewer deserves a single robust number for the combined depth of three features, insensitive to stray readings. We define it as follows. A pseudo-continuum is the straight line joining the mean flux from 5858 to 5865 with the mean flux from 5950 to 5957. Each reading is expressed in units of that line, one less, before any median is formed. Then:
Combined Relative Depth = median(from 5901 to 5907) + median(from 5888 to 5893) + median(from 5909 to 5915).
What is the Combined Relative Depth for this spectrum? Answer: -0.49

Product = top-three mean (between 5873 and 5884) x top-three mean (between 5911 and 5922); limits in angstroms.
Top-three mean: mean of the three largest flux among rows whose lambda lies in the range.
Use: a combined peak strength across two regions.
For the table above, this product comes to 538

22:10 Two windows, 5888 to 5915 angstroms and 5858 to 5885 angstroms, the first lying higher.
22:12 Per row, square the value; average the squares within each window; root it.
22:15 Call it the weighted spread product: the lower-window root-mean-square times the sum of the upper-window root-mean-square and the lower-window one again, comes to 968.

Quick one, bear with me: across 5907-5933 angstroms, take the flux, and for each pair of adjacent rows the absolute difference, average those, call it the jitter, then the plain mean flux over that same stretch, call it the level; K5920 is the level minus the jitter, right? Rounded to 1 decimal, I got 22.0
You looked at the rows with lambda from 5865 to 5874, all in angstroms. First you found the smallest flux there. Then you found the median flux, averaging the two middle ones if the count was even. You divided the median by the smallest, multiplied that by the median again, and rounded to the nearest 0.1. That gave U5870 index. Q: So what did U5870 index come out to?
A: 24.0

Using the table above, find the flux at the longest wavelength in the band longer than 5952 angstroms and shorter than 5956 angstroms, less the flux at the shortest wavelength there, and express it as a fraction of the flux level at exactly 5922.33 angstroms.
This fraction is -0.056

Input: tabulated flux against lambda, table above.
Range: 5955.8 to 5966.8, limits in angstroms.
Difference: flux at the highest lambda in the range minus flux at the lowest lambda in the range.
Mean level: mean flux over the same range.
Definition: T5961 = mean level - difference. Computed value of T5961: 23.6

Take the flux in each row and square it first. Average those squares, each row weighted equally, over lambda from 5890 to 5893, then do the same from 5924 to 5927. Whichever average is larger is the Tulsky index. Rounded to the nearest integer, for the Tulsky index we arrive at 541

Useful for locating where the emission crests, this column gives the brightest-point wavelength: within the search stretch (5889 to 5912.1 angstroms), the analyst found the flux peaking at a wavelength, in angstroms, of 5903.27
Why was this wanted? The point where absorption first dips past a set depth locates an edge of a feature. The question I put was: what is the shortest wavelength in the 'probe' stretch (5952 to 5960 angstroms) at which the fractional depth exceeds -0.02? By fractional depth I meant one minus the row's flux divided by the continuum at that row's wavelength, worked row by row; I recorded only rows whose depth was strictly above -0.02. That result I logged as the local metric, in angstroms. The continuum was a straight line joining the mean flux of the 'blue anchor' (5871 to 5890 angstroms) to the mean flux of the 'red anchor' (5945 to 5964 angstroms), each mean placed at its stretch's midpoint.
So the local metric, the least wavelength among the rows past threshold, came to 5952.41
